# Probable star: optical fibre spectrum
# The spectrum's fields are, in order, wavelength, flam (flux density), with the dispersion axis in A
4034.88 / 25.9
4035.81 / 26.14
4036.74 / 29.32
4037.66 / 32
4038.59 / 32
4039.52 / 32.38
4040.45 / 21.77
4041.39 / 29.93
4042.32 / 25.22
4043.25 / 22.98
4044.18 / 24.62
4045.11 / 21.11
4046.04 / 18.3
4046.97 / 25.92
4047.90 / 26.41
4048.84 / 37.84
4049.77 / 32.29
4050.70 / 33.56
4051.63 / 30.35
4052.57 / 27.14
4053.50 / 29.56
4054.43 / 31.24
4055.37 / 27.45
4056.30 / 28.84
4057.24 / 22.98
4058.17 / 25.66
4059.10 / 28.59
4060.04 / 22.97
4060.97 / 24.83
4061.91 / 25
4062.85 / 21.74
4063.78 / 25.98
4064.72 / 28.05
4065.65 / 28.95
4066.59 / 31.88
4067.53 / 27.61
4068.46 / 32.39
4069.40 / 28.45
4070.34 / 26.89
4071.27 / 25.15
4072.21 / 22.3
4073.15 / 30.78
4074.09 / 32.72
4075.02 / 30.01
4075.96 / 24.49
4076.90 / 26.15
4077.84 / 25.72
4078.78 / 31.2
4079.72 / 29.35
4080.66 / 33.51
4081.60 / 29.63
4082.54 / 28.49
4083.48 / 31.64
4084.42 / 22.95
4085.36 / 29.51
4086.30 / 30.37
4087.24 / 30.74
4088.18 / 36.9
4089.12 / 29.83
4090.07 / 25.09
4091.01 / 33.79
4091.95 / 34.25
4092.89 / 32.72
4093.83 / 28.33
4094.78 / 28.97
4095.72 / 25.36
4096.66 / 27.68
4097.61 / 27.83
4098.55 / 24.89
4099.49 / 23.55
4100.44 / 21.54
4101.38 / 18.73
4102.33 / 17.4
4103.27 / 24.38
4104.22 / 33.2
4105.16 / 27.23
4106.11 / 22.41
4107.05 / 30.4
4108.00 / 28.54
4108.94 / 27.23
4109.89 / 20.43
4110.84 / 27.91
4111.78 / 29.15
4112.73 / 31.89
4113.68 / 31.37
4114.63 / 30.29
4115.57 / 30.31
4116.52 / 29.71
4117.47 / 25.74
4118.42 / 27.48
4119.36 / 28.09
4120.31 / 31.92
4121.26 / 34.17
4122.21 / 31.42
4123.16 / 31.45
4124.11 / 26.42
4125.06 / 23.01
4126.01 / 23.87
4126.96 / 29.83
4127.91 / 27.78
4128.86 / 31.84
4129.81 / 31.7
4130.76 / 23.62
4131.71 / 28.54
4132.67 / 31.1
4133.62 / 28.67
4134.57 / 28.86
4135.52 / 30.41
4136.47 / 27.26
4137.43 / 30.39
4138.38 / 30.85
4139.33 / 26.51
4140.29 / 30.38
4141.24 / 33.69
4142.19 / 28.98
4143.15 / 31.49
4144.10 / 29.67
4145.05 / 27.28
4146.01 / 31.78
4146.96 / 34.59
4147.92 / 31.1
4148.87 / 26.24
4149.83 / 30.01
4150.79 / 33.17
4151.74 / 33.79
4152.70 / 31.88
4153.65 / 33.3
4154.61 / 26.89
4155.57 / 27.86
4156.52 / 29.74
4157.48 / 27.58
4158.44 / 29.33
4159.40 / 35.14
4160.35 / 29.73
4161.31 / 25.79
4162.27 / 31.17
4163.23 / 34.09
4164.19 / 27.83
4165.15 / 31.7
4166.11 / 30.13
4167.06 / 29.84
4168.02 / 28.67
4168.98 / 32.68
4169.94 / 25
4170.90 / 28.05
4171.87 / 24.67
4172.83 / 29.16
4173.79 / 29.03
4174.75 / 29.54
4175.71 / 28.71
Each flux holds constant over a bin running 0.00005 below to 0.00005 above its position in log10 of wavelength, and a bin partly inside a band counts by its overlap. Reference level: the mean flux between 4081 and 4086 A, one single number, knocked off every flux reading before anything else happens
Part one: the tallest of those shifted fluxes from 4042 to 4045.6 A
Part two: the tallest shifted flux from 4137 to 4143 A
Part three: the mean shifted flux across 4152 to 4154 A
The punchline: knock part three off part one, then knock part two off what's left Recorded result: -13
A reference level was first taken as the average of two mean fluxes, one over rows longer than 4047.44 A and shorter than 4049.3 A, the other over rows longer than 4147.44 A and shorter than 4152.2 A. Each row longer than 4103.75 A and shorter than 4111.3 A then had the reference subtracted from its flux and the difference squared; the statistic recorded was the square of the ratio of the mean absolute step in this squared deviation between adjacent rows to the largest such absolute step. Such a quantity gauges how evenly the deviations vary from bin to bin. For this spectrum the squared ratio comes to 0.26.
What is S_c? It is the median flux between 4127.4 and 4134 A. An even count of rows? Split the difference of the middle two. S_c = 28.7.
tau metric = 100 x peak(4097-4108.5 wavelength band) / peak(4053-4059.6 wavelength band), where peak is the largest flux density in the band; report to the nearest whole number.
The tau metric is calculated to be 106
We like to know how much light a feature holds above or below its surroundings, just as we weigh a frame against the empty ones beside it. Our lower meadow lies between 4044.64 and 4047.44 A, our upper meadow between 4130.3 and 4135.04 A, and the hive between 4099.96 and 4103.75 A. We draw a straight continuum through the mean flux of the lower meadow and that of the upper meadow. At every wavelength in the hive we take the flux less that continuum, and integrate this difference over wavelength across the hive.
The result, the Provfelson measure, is -20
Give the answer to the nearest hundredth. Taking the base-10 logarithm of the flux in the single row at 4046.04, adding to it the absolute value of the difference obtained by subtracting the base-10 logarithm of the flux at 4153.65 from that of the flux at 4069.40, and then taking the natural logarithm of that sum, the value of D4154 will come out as 0.29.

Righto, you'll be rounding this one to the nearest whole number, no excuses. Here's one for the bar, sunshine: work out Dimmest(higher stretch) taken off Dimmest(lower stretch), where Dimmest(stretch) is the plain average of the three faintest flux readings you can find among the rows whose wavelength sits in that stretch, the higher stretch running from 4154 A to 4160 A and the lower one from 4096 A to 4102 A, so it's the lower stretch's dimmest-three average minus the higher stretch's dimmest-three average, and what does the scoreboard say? -6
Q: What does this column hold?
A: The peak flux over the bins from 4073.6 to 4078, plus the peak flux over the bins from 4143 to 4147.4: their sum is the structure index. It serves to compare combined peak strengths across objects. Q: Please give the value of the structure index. 67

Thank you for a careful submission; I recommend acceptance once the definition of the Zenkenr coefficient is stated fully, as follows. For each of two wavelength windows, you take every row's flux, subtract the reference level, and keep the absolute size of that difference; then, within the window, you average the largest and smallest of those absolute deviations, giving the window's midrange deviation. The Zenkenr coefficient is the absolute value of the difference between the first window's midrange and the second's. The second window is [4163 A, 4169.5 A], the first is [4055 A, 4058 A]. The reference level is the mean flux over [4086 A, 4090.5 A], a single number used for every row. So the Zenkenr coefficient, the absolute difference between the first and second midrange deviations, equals 3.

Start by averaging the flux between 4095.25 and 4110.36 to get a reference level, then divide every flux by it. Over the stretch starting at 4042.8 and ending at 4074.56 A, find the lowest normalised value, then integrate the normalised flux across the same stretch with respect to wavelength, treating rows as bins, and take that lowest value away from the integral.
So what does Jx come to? 34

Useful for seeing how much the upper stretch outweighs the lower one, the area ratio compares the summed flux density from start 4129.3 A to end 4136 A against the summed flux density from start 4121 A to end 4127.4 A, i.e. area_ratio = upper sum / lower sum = 1.01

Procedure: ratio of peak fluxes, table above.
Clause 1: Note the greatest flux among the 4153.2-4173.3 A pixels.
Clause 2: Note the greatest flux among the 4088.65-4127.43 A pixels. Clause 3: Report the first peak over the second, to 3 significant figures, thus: 1.03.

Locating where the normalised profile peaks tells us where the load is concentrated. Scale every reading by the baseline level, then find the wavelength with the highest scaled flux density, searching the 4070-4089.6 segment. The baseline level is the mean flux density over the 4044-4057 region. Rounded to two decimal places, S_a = 4088.18 A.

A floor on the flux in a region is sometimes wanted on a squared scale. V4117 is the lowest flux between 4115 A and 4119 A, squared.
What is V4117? 663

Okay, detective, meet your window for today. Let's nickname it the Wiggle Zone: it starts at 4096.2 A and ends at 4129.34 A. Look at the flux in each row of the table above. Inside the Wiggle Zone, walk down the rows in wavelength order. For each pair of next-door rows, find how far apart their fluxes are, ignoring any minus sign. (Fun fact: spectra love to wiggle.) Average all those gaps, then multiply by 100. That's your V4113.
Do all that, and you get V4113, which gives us 310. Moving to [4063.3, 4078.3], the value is 305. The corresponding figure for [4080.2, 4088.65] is 385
